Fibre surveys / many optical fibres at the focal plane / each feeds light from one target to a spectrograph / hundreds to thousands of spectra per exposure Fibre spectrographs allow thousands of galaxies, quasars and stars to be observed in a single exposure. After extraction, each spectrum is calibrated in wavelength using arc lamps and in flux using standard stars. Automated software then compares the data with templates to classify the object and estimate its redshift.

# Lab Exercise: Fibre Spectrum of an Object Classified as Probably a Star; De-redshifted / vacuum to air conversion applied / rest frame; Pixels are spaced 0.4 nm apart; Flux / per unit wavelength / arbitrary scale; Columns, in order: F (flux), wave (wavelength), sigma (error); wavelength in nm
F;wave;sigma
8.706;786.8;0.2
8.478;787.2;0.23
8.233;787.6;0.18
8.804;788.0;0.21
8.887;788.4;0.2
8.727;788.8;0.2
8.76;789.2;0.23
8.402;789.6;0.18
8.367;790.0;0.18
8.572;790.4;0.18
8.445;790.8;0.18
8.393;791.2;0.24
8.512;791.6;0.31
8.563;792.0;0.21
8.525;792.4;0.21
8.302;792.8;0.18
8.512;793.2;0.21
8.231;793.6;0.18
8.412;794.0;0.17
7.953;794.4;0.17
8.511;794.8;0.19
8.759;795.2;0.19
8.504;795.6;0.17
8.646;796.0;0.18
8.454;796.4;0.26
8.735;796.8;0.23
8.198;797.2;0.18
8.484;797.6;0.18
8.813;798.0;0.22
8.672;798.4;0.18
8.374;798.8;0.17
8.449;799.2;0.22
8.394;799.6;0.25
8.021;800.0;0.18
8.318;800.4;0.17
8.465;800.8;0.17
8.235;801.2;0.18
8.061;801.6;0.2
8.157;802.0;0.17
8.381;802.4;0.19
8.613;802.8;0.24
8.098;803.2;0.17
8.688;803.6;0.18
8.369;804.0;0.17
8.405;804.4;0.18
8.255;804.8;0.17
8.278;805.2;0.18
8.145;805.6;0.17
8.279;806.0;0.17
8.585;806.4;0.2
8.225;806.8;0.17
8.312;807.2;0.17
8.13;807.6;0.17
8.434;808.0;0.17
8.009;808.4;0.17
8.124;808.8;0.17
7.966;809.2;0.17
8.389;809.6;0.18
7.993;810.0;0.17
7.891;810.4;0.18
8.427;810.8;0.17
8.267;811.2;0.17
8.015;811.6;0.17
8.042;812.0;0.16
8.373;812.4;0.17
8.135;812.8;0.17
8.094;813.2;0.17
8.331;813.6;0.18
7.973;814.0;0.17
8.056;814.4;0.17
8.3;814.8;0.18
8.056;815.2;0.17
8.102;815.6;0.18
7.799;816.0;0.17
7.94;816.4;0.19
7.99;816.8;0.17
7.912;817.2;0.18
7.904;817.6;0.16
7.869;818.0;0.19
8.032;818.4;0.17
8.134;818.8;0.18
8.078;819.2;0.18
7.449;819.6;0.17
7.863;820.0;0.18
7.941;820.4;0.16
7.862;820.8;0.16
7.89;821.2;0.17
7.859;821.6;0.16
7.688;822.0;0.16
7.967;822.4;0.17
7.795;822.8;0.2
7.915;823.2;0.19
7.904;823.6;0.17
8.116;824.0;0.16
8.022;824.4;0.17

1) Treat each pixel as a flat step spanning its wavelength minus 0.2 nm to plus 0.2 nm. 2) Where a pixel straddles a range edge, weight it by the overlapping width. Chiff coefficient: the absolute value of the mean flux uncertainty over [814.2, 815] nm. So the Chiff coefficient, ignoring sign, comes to 0.175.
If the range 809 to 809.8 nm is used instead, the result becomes 0.175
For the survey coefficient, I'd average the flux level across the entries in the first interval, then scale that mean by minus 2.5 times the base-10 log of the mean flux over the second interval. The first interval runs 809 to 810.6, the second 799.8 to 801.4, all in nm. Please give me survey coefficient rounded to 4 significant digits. -18.48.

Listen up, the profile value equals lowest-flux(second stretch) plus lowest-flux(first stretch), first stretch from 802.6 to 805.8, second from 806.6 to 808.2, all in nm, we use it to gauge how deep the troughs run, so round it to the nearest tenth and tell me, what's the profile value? 16.2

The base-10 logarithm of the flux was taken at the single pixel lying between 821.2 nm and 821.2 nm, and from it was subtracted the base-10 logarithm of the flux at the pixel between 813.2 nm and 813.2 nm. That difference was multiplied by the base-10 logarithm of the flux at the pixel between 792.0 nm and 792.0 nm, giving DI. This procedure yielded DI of -0.010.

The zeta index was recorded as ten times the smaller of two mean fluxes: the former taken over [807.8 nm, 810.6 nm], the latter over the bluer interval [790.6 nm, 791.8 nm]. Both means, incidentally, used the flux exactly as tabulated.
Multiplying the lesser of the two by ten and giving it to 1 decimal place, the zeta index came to 81.2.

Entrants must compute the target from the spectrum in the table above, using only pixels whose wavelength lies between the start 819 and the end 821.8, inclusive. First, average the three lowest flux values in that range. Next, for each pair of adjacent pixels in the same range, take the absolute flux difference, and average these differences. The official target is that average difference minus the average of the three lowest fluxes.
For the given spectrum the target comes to -7.5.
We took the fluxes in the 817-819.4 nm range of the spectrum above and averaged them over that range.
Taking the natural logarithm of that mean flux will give 2.08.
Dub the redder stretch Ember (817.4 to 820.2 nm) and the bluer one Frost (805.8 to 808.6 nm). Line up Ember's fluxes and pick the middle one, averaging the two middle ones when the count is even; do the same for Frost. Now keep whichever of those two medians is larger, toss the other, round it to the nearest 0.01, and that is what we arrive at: 8.28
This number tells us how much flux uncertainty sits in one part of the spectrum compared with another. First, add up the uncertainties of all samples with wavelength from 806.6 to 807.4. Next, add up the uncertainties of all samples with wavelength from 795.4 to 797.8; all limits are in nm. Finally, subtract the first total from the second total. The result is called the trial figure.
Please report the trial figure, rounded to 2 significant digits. 0.86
